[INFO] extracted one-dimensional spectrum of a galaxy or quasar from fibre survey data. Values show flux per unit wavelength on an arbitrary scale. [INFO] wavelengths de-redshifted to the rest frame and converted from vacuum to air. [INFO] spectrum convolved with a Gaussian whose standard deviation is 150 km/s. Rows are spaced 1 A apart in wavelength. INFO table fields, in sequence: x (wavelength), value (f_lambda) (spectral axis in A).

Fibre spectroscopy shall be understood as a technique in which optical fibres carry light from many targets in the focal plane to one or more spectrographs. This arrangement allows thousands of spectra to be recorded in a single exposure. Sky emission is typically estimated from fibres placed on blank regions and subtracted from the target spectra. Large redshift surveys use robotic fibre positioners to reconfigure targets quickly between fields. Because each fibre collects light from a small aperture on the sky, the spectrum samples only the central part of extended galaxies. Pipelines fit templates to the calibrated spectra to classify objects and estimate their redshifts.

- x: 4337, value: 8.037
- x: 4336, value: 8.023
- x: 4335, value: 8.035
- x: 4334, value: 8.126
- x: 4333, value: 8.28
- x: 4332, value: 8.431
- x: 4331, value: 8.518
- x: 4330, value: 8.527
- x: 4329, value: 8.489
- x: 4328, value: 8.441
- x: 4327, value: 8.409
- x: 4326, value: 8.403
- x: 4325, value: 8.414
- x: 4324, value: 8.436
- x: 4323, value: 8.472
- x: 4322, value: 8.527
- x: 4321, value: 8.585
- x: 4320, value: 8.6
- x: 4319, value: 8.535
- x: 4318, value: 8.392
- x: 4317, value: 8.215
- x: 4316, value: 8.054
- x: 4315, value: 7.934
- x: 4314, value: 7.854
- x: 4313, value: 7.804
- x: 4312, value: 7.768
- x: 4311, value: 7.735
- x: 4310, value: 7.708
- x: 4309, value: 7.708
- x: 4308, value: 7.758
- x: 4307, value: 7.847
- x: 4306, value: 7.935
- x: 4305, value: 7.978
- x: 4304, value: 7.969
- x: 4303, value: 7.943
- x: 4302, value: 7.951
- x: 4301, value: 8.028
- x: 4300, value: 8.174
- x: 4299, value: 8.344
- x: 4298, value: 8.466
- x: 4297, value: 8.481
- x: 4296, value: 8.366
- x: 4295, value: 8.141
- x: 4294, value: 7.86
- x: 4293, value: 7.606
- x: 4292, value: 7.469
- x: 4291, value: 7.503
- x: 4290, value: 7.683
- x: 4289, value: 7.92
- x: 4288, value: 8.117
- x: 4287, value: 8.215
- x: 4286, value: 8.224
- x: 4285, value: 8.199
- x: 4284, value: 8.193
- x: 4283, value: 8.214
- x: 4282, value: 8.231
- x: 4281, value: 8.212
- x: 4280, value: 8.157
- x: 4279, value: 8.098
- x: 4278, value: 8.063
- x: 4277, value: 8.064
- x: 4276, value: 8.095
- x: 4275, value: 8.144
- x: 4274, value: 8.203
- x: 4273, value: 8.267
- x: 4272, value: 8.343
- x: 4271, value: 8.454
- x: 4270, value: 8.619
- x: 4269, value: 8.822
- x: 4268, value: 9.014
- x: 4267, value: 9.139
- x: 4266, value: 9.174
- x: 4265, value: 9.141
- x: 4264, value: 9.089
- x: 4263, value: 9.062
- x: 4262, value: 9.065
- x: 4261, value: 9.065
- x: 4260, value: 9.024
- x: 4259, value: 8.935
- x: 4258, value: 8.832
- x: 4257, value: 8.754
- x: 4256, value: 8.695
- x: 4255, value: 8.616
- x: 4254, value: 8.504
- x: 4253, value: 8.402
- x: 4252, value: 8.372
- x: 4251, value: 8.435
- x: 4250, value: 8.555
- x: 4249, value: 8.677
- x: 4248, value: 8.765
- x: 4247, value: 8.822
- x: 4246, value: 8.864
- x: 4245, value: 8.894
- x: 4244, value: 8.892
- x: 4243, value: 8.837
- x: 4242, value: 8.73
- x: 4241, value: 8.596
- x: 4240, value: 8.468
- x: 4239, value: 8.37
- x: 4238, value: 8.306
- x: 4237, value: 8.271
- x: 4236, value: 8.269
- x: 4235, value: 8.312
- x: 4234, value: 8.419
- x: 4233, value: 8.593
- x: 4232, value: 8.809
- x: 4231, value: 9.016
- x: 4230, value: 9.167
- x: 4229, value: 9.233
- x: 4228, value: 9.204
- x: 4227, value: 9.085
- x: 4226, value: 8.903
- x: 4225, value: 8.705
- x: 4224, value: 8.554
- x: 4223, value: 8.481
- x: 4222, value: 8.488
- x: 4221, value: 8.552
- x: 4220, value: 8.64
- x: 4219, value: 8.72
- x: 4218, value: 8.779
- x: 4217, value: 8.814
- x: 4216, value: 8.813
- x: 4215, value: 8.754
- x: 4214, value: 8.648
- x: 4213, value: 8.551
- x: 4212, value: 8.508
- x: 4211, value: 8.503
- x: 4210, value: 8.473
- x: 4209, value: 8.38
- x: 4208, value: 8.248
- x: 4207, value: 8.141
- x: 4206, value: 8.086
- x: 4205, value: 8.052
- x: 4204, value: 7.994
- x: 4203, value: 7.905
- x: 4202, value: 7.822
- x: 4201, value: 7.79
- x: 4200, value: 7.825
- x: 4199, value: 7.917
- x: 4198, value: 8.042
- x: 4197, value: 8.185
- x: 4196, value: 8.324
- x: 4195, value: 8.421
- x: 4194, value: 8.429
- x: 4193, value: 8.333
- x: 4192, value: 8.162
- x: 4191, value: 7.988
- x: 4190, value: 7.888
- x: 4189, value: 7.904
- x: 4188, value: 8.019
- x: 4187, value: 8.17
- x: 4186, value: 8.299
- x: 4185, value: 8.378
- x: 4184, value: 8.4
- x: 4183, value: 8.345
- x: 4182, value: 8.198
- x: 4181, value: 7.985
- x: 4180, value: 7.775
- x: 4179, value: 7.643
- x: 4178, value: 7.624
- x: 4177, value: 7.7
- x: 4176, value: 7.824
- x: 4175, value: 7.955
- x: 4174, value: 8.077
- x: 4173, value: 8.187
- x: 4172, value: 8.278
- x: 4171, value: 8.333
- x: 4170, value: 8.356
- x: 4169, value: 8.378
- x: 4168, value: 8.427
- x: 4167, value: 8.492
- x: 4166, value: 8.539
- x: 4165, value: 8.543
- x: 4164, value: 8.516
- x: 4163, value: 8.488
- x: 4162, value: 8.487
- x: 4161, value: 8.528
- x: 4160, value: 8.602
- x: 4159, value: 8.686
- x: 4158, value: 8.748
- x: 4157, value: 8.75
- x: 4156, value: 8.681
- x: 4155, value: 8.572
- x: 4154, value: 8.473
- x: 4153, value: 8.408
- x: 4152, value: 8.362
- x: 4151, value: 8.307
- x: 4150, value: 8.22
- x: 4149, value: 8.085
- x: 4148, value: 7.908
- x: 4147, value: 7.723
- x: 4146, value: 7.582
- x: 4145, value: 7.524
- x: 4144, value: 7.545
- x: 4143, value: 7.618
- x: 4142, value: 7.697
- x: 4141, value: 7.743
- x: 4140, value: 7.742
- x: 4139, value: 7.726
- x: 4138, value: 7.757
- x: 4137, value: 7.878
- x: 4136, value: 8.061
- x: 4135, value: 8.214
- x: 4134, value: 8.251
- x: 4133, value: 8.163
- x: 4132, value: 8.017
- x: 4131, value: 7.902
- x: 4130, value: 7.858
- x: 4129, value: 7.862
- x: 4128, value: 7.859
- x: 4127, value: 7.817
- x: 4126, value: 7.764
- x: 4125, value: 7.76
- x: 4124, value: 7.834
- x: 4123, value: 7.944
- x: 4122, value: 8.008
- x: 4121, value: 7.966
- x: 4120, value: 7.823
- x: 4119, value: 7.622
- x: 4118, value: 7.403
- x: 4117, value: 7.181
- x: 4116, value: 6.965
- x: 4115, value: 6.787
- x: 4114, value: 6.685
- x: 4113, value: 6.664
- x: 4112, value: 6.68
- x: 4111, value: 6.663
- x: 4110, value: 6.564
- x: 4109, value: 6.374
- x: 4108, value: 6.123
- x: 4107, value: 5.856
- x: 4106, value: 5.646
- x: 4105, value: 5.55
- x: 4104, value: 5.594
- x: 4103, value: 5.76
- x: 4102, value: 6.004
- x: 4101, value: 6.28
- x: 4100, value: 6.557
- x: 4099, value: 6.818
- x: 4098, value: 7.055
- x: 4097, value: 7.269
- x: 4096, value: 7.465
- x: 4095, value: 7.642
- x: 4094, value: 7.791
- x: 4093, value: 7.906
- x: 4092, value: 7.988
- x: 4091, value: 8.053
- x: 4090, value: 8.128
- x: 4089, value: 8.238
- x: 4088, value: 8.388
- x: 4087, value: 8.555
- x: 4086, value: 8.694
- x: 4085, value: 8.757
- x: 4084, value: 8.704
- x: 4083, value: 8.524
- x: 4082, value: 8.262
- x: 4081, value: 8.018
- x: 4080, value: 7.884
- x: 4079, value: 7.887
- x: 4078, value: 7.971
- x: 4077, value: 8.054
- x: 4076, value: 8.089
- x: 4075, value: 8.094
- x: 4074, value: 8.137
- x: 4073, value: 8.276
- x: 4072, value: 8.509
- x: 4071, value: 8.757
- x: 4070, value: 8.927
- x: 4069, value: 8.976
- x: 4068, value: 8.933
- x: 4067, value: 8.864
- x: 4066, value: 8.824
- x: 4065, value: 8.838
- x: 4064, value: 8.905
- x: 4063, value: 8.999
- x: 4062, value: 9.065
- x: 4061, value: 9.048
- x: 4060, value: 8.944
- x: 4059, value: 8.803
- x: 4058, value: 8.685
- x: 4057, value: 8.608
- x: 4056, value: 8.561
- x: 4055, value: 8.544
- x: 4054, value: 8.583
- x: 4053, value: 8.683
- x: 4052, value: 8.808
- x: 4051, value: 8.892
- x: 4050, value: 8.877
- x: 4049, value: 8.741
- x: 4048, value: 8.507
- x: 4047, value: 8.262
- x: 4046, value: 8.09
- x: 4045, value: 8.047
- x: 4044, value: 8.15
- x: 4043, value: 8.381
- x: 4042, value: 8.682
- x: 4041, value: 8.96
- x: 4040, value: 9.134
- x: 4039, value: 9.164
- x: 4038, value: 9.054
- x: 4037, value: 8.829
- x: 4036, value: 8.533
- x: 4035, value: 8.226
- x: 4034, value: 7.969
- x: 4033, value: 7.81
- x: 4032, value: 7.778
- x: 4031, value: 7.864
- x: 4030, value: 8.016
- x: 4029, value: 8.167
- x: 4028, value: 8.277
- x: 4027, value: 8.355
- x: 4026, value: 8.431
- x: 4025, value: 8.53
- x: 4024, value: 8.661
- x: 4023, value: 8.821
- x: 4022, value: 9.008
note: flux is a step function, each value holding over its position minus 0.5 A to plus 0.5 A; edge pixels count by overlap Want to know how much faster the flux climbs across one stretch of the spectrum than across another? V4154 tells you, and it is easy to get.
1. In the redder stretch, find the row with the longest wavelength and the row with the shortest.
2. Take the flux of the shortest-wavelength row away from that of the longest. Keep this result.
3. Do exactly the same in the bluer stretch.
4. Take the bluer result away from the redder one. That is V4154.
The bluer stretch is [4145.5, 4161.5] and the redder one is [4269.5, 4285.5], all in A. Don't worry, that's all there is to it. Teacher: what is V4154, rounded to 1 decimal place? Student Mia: -1.4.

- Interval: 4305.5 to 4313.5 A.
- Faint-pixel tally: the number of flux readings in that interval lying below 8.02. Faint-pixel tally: 8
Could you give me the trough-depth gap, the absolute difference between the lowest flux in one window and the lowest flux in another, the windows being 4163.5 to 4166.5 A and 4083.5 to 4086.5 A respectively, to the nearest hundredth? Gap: 0.18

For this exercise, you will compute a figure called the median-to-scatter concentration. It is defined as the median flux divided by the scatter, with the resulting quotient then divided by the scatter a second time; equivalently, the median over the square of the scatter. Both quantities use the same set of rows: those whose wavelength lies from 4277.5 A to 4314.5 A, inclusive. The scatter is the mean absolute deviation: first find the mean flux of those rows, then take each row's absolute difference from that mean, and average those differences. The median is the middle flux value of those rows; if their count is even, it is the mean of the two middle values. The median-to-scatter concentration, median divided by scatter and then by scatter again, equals 174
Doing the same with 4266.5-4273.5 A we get 110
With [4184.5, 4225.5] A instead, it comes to 118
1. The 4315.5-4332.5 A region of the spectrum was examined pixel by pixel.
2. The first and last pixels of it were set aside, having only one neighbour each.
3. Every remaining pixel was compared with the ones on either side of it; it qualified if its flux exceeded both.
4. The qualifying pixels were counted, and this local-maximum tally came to 2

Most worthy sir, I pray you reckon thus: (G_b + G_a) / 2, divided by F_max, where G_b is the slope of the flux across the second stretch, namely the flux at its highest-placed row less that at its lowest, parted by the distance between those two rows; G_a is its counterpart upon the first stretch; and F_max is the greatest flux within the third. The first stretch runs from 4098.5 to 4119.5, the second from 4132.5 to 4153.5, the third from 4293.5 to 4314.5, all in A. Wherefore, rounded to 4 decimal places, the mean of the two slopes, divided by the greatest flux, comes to 0.0031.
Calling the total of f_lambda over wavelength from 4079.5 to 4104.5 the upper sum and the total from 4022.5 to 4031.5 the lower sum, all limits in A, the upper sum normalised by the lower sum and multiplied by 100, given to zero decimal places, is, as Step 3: 253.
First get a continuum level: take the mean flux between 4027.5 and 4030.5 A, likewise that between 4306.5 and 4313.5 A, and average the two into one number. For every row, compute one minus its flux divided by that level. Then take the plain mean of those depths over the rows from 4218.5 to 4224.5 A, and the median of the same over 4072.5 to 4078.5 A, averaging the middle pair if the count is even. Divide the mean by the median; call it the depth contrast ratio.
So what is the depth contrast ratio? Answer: 4.6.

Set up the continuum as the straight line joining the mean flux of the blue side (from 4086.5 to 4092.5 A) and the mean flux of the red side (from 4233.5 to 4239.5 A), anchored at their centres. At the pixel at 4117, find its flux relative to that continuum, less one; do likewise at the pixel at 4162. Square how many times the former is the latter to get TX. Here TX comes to 25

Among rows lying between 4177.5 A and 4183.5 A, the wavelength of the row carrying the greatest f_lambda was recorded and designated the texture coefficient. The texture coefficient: 4183 A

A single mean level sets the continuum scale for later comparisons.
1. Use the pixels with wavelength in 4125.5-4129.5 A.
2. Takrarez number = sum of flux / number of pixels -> 7.83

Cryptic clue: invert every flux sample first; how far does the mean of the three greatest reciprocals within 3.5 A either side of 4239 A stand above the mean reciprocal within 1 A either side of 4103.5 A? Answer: -0.055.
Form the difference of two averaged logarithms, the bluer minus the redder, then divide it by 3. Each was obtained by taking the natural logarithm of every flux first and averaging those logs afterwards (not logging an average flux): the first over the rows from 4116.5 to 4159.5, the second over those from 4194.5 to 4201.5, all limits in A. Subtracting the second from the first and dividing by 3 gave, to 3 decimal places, -0.004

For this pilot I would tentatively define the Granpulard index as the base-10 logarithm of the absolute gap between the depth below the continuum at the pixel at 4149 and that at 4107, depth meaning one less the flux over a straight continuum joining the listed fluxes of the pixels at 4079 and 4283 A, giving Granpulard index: -0.56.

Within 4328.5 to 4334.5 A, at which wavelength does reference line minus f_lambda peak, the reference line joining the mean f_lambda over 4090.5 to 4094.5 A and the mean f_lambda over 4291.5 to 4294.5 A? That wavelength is 4334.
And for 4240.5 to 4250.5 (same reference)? 4250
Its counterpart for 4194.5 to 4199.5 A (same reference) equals 4199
